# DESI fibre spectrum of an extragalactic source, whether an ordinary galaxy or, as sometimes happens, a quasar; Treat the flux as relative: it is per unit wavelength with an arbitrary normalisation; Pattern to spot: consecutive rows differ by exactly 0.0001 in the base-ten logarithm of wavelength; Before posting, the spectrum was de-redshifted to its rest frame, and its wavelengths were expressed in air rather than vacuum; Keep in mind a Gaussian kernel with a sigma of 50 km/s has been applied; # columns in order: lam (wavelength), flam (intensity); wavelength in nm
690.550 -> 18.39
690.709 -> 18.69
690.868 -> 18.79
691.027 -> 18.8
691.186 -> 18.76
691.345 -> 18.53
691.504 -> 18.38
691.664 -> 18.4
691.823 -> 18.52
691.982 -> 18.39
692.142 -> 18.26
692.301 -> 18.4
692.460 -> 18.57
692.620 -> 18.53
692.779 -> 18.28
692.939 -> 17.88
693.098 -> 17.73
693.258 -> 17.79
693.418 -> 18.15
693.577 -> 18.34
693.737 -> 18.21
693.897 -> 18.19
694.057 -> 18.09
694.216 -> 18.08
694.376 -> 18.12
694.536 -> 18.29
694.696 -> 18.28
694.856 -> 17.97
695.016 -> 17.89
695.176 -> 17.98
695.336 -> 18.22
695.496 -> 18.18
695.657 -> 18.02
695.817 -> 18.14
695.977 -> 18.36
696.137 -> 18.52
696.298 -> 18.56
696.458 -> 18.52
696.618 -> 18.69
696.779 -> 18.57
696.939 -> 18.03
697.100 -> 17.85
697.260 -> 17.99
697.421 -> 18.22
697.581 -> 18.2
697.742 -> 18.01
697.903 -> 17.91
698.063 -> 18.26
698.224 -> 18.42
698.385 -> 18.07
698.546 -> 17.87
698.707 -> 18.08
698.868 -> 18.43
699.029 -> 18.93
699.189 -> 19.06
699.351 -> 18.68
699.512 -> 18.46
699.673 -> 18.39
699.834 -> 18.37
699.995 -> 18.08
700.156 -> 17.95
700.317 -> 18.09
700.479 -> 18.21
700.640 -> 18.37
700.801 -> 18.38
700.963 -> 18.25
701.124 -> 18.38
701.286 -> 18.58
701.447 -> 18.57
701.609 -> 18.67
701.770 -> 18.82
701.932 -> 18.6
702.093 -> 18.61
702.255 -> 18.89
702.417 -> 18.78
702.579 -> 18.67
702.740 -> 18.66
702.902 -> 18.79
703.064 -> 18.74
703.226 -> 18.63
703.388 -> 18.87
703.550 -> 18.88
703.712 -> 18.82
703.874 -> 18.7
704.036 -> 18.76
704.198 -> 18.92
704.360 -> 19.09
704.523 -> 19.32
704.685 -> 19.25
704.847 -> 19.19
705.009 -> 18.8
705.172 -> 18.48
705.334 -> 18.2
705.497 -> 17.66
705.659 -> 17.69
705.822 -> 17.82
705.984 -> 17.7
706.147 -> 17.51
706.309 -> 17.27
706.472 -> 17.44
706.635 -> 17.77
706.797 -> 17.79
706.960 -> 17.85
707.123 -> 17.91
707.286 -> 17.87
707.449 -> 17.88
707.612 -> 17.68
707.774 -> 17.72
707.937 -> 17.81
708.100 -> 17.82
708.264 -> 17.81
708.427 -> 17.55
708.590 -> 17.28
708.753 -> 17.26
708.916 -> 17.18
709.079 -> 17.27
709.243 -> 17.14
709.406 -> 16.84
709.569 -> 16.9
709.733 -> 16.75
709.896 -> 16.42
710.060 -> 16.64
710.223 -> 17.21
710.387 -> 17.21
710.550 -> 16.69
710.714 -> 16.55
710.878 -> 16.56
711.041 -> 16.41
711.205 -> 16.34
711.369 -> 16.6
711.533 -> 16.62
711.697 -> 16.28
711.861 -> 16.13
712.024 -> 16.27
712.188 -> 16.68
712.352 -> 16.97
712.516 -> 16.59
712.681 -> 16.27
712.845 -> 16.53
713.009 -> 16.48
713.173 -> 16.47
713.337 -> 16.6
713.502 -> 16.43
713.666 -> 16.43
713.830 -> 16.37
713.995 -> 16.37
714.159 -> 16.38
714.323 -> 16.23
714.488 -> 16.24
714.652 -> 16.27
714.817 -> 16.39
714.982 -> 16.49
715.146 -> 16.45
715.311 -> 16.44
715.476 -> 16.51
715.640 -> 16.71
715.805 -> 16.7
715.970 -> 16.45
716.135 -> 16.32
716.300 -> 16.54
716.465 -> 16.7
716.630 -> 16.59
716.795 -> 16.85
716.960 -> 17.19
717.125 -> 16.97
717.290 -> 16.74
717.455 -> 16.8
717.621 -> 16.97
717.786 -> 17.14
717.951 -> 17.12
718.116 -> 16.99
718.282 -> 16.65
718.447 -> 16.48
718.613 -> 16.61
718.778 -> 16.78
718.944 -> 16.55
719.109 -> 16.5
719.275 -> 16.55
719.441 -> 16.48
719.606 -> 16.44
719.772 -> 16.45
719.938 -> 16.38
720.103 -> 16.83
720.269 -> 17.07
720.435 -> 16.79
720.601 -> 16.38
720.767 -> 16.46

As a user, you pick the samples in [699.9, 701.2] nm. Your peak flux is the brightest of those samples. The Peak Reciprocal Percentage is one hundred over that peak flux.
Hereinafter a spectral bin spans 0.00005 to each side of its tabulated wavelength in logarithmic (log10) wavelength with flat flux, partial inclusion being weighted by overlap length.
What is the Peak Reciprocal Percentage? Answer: 5.44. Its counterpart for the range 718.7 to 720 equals 5.96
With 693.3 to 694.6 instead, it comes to 5.45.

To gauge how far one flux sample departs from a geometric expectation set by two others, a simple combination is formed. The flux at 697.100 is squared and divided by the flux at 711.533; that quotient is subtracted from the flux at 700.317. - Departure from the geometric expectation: -1.1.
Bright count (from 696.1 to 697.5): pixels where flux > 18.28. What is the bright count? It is 5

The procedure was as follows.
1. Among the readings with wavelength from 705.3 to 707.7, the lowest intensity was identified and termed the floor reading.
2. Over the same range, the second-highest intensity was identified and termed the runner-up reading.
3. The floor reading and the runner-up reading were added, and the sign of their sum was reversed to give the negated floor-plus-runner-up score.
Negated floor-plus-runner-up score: -35.2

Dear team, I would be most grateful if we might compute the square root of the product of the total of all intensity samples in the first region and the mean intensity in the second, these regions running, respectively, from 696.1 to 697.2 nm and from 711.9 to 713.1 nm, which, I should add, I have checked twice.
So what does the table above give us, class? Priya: 46.1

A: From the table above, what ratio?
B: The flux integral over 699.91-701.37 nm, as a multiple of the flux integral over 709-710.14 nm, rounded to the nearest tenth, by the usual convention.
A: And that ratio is 1.4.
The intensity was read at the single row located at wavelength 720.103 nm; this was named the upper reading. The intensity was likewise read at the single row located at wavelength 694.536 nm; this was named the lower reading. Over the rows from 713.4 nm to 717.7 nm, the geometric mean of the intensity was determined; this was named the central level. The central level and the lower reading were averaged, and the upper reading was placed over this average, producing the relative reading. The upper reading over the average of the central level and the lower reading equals 0.97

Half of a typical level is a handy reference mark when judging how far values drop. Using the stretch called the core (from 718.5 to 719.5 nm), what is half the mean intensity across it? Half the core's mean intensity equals 8.3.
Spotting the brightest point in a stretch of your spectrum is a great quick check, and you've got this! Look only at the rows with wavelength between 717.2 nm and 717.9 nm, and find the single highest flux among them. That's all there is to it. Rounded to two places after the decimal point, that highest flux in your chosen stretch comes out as 17.14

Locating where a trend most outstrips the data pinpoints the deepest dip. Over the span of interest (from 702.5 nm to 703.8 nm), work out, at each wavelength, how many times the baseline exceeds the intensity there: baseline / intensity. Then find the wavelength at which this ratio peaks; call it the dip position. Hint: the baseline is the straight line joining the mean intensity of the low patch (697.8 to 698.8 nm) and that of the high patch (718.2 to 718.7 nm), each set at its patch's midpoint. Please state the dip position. 702.579 nm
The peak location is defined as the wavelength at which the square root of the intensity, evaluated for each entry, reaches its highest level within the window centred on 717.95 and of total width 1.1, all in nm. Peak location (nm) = 717.786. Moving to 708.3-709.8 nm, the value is 708.427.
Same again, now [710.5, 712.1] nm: 710.550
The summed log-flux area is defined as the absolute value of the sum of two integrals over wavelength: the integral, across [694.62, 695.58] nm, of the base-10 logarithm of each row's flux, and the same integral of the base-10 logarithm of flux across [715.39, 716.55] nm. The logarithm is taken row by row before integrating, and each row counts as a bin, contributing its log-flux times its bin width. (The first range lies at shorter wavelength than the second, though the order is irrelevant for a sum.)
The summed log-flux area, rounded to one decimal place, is 2.6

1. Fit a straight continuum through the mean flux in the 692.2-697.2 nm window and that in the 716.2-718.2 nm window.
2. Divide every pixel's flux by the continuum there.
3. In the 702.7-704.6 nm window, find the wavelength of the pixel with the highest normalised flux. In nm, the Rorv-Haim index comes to 704.523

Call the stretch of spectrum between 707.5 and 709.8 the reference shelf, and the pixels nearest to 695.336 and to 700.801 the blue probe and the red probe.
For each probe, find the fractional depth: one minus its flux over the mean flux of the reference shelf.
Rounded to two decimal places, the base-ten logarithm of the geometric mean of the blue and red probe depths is -1.27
